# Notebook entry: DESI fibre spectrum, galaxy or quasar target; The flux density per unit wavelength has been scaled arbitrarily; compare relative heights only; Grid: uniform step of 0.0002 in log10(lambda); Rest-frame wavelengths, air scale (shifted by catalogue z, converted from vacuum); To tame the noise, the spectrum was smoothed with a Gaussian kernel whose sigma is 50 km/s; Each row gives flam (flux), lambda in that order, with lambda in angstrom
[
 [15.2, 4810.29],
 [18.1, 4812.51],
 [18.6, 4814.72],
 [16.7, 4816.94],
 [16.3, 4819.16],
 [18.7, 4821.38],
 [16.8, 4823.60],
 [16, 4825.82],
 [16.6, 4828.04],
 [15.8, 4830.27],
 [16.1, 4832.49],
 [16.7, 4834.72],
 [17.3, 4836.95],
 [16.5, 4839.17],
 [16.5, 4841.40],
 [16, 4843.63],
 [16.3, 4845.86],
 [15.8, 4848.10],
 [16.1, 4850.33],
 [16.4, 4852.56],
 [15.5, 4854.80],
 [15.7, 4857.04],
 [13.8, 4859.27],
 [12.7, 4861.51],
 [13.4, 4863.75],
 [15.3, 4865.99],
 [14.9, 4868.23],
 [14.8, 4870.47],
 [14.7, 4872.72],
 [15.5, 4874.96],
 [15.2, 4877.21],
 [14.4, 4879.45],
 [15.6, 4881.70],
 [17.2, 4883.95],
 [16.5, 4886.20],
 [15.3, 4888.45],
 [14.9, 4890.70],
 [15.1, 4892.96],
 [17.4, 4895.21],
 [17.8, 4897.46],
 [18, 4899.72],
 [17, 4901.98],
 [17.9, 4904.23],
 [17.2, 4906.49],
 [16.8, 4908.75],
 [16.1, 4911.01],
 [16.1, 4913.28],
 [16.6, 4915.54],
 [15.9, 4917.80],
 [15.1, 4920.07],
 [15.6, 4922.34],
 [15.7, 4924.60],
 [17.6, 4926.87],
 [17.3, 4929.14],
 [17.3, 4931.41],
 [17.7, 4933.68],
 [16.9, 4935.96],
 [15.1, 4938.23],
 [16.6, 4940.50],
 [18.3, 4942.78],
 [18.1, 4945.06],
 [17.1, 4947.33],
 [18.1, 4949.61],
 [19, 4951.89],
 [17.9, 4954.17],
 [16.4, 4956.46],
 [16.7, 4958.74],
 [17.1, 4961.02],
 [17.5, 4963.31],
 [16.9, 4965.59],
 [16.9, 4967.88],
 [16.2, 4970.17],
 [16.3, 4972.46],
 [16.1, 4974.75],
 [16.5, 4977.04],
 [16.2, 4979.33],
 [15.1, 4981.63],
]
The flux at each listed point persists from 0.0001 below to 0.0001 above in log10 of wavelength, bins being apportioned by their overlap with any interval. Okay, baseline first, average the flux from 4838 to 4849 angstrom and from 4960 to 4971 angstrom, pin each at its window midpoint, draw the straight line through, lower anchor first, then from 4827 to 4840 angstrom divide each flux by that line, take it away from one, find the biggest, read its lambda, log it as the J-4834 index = 4830.27 angstrom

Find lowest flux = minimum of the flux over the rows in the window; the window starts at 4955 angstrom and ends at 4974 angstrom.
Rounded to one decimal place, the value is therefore 16.2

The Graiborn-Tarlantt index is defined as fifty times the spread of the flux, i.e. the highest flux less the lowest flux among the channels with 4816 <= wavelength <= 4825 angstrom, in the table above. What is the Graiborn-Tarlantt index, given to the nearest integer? 120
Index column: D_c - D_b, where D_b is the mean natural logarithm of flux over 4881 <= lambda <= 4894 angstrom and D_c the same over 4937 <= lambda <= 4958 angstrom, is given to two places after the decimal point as 0.10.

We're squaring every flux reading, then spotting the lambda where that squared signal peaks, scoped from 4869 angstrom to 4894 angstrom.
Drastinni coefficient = 4883.95 angstrom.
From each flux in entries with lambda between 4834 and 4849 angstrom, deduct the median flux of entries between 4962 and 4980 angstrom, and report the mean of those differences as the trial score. 0.0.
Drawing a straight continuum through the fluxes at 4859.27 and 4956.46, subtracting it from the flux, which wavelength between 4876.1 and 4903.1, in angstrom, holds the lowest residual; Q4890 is 4879.45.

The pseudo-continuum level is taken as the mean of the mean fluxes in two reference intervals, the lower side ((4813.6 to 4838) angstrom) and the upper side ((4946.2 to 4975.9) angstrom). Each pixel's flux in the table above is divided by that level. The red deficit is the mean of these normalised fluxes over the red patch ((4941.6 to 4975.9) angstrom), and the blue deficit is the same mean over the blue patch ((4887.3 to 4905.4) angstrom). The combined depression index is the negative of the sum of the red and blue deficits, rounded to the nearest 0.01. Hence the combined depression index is -2.00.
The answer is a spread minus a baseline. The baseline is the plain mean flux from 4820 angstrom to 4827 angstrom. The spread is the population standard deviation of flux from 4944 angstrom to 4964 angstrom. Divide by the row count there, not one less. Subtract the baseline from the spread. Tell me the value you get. -16.4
